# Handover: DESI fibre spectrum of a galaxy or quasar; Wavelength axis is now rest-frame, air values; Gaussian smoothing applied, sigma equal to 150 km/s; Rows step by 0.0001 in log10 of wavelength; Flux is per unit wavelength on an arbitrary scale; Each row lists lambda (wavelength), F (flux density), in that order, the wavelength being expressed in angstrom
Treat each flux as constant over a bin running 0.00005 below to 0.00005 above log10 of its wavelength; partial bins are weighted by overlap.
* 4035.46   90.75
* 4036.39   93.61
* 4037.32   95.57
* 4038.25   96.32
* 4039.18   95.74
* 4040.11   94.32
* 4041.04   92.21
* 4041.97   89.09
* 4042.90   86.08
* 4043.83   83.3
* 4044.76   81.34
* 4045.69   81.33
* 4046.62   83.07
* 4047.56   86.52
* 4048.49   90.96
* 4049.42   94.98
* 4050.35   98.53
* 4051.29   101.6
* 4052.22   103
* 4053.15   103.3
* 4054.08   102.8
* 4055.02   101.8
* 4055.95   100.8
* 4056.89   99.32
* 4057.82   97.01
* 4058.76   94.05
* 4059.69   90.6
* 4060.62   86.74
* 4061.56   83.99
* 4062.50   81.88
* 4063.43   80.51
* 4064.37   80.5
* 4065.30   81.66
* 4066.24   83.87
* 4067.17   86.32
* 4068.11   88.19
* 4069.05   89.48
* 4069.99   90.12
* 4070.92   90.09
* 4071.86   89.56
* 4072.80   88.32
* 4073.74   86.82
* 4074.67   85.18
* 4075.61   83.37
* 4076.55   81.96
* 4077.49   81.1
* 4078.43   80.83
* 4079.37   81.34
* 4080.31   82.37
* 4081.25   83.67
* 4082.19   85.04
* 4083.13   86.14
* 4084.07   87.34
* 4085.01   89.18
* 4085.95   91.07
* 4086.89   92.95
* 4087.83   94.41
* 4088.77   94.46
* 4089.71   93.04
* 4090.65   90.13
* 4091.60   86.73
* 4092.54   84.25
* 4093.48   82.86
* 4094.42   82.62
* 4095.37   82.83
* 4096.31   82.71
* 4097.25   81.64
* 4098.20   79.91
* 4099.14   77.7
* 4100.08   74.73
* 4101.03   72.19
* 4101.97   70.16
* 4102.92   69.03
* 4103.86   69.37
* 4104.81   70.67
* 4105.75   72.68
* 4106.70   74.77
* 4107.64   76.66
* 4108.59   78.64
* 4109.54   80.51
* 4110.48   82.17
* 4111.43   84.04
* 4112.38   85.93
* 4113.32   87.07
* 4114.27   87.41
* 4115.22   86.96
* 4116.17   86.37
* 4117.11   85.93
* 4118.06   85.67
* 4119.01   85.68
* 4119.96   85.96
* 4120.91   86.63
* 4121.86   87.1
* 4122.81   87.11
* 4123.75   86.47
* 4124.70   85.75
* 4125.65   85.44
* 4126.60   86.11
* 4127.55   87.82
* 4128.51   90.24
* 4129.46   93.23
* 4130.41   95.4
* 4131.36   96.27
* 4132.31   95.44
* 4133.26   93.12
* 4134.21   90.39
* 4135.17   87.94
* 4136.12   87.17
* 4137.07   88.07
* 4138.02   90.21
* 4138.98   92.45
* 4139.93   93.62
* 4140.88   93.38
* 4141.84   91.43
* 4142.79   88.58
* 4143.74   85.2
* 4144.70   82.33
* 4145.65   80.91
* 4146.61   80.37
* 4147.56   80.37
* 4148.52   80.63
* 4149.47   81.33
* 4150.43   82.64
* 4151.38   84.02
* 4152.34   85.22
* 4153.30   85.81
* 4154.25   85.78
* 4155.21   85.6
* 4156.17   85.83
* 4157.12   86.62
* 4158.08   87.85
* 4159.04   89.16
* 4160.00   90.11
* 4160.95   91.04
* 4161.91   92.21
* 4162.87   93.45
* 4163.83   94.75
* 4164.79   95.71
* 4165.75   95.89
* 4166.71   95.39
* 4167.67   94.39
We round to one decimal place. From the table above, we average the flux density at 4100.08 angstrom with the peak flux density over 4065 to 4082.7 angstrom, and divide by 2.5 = 33.0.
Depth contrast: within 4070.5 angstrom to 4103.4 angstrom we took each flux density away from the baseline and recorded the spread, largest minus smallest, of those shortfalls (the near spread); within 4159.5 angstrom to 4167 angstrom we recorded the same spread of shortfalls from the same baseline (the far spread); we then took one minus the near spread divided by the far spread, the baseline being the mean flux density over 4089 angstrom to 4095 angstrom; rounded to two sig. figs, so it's -3.4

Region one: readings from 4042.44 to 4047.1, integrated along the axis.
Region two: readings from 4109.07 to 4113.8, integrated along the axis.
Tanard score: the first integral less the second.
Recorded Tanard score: -11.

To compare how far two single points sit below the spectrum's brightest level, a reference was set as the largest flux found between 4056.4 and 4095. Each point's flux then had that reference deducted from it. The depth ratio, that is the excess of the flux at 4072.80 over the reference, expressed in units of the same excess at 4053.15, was -2.8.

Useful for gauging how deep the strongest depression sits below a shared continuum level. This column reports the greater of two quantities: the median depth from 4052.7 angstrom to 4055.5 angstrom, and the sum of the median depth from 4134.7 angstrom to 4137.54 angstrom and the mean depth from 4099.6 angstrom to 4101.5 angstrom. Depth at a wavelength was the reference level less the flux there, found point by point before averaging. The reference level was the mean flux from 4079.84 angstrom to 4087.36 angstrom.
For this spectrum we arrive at 13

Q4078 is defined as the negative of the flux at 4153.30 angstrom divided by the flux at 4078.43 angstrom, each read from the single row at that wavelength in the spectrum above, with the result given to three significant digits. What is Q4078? -1.06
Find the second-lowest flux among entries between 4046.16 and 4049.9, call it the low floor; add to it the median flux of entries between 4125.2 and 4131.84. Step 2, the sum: 177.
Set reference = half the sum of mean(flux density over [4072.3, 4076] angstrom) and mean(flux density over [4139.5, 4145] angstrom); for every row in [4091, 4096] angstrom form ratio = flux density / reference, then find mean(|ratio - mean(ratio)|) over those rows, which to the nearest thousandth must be 0.015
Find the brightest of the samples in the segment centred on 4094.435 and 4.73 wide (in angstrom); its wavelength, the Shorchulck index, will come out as 4092.54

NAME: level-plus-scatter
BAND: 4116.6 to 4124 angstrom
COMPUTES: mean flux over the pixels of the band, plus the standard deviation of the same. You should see 87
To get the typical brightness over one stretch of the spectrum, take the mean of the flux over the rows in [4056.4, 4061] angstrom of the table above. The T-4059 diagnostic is 94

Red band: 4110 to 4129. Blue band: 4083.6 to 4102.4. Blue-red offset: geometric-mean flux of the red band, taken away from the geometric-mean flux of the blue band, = -2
